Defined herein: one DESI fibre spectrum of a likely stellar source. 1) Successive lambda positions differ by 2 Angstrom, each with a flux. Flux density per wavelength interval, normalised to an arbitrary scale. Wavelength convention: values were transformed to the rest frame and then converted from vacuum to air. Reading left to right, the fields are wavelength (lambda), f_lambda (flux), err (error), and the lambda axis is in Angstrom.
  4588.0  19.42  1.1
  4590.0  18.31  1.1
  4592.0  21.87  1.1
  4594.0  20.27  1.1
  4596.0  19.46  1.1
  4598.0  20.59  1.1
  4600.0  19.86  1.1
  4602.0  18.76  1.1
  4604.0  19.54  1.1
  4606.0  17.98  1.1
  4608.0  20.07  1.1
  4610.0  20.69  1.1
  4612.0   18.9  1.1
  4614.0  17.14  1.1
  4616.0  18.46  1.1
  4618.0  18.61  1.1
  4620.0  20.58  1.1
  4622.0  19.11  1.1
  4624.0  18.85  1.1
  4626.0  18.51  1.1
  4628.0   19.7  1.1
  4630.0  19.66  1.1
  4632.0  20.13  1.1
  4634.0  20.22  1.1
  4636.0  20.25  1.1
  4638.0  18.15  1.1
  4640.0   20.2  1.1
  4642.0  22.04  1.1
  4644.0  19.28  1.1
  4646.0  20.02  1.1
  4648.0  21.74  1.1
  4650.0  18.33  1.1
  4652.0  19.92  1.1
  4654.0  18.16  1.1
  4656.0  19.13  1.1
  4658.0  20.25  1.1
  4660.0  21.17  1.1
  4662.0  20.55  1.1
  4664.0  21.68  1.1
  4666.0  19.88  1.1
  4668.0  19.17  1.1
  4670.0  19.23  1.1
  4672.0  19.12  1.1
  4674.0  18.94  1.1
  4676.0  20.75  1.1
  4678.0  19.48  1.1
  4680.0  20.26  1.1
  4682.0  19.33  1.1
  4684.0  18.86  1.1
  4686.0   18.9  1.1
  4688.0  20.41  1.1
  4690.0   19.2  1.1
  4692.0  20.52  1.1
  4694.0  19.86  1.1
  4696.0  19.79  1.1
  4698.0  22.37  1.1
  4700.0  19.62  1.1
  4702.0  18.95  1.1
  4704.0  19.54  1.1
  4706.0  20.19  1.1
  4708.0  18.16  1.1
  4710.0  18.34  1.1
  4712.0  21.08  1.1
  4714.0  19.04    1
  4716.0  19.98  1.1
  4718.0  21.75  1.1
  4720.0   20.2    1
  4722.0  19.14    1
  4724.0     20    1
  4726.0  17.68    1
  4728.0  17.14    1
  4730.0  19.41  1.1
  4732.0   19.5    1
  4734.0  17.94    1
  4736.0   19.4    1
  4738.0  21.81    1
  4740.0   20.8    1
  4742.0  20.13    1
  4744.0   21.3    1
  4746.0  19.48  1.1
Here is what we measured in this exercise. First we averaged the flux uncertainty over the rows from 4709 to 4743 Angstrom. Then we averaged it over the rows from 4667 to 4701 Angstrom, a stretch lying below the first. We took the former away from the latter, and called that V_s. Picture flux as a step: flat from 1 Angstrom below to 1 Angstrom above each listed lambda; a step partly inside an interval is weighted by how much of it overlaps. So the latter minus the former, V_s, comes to 0.071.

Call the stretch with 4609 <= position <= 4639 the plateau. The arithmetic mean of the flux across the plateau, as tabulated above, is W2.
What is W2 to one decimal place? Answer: 19.3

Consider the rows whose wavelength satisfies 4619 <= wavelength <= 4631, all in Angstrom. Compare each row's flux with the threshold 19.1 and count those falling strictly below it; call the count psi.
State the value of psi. 2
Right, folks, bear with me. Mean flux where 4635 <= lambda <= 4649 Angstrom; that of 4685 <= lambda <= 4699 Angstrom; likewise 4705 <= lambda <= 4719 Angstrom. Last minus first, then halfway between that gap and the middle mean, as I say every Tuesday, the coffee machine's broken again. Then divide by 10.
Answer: 0.99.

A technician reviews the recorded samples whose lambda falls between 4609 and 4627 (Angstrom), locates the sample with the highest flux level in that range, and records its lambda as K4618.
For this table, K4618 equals 4610.0 Angstrom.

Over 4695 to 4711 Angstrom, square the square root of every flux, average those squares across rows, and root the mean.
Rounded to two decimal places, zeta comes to 4.43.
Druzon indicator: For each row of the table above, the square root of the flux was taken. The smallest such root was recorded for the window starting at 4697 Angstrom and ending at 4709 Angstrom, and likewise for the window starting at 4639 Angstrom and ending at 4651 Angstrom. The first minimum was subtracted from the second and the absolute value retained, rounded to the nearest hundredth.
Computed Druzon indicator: 0.02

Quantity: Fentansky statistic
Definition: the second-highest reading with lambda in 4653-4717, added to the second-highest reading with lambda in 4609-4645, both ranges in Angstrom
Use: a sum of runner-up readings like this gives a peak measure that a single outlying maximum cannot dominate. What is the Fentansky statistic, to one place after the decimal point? 42.4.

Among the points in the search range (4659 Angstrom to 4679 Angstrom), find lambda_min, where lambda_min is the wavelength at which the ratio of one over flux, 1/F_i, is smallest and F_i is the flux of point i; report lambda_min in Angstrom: 4664.0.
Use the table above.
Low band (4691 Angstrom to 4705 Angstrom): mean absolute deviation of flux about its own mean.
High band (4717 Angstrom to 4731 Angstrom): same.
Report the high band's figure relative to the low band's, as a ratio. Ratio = 1.5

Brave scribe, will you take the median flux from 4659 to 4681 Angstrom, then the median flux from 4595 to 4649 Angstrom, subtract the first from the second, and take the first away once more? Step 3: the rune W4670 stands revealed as -20.1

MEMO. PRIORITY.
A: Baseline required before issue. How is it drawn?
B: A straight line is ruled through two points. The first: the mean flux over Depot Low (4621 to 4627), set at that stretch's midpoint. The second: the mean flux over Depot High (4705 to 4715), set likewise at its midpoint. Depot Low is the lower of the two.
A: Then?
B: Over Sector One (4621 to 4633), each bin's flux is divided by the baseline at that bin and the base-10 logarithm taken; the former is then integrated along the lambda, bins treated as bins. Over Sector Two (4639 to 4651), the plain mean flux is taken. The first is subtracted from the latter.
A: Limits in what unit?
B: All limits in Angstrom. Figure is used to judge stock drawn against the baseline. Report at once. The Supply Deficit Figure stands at 20.1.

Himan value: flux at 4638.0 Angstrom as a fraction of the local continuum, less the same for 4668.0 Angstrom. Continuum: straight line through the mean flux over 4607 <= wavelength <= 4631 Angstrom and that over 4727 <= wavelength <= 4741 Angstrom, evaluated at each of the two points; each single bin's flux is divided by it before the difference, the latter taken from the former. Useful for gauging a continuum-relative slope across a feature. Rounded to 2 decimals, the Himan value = -0.05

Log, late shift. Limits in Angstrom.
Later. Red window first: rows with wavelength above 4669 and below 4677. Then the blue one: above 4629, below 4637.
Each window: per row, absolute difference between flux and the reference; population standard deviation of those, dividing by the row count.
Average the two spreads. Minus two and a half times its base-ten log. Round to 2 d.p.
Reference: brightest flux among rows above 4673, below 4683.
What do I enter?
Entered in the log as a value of 0.80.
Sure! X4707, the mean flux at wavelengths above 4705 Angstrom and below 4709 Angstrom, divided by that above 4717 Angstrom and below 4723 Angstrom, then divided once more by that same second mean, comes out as 0.046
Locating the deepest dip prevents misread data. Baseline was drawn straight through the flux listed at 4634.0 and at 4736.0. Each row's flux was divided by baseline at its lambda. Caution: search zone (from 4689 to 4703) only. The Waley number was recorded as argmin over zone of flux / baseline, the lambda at 4702.0 Angstrom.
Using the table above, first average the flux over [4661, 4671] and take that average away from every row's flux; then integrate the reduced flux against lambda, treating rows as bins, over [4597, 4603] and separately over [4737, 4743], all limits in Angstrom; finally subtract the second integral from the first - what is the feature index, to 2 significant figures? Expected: -7.1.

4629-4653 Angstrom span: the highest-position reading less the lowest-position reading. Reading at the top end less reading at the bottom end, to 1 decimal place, 0.3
